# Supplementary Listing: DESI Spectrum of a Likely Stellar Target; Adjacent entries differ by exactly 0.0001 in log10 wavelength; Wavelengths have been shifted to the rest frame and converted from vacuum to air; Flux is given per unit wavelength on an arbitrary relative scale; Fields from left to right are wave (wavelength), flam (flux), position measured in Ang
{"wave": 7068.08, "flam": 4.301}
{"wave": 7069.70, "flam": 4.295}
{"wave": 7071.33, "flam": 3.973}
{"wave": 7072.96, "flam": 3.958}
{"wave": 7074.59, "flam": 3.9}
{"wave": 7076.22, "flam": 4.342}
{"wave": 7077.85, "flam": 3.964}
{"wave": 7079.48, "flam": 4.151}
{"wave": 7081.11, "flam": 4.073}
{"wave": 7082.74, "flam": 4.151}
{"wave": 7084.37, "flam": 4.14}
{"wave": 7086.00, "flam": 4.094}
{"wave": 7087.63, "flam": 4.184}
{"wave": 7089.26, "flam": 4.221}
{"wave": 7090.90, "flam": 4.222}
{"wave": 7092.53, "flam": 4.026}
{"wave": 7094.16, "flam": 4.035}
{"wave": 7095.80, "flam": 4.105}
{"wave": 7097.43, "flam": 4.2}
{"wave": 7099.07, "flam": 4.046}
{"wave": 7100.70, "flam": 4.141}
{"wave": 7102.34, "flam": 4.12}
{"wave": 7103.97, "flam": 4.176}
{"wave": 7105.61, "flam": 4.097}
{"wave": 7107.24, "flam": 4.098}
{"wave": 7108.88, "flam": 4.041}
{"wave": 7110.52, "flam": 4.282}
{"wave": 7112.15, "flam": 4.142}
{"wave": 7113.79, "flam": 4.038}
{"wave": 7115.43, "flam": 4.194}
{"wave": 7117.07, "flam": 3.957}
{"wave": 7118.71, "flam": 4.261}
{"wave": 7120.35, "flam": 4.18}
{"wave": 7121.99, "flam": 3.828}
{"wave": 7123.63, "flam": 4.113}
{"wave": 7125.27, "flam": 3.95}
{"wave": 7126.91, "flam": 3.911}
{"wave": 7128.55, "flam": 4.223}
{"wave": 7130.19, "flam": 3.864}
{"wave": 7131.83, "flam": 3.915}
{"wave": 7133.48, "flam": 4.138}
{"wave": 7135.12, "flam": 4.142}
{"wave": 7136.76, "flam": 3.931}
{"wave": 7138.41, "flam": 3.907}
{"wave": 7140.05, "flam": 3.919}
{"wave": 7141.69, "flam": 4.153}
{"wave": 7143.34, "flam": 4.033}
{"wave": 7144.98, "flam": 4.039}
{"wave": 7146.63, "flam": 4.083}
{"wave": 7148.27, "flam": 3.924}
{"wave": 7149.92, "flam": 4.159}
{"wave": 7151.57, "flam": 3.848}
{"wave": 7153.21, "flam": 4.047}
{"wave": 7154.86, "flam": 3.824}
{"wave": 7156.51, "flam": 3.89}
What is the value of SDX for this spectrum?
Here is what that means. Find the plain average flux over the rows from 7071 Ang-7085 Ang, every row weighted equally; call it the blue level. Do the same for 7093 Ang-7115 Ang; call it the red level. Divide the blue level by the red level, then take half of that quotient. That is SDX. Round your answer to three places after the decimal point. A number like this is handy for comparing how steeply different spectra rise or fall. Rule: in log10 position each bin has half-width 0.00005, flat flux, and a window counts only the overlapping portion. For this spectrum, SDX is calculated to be 0.495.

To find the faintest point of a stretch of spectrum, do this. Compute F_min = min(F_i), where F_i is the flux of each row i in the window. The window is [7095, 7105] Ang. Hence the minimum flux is 4.046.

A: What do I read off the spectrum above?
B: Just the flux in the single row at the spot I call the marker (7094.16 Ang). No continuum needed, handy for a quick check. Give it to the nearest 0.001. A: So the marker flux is 4.035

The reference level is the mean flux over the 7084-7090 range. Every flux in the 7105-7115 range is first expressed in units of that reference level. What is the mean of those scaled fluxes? 0.990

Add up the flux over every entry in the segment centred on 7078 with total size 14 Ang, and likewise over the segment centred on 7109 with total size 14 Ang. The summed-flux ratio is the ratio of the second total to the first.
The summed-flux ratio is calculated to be 1.01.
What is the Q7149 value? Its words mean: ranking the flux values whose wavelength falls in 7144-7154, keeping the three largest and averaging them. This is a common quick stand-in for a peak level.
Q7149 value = 4.10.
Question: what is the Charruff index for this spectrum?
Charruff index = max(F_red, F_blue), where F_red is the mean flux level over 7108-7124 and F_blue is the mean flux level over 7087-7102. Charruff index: 4.13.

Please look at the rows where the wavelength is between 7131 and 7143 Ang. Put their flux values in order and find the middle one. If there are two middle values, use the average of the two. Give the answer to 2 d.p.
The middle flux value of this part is 3.93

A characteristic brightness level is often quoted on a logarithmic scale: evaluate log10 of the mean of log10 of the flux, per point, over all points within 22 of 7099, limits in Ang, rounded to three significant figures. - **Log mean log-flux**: -0.211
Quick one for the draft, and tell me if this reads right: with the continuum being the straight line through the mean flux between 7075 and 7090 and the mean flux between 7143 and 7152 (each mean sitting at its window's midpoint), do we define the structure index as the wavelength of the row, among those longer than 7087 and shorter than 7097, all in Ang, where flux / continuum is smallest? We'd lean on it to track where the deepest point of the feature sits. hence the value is 7092.53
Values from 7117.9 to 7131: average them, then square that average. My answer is 16.3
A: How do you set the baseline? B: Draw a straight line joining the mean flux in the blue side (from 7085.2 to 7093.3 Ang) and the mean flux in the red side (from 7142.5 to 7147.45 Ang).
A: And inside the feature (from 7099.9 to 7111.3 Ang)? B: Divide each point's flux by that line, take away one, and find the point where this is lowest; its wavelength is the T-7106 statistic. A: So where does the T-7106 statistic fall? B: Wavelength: 7108.88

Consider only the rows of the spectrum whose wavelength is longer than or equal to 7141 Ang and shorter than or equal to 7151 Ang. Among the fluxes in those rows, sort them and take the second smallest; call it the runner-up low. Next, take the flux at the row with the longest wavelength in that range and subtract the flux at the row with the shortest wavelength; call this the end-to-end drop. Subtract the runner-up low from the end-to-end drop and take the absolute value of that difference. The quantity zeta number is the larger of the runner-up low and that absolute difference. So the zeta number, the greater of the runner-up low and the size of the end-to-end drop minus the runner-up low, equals 4.03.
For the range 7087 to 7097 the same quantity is 4.11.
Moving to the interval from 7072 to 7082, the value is 3.96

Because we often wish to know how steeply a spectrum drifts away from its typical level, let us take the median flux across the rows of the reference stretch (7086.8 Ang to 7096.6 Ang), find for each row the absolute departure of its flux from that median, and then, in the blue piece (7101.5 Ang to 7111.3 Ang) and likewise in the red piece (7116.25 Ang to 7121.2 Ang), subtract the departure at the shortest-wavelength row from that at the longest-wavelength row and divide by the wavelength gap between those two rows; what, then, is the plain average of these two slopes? -0.016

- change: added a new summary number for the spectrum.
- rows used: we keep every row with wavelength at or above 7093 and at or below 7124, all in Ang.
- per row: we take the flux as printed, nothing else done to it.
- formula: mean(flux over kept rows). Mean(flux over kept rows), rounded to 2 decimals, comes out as 4.11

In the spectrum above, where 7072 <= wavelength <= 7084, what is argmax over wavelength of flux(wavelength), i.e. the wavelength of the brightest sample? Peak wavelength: 7076.22 Ang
